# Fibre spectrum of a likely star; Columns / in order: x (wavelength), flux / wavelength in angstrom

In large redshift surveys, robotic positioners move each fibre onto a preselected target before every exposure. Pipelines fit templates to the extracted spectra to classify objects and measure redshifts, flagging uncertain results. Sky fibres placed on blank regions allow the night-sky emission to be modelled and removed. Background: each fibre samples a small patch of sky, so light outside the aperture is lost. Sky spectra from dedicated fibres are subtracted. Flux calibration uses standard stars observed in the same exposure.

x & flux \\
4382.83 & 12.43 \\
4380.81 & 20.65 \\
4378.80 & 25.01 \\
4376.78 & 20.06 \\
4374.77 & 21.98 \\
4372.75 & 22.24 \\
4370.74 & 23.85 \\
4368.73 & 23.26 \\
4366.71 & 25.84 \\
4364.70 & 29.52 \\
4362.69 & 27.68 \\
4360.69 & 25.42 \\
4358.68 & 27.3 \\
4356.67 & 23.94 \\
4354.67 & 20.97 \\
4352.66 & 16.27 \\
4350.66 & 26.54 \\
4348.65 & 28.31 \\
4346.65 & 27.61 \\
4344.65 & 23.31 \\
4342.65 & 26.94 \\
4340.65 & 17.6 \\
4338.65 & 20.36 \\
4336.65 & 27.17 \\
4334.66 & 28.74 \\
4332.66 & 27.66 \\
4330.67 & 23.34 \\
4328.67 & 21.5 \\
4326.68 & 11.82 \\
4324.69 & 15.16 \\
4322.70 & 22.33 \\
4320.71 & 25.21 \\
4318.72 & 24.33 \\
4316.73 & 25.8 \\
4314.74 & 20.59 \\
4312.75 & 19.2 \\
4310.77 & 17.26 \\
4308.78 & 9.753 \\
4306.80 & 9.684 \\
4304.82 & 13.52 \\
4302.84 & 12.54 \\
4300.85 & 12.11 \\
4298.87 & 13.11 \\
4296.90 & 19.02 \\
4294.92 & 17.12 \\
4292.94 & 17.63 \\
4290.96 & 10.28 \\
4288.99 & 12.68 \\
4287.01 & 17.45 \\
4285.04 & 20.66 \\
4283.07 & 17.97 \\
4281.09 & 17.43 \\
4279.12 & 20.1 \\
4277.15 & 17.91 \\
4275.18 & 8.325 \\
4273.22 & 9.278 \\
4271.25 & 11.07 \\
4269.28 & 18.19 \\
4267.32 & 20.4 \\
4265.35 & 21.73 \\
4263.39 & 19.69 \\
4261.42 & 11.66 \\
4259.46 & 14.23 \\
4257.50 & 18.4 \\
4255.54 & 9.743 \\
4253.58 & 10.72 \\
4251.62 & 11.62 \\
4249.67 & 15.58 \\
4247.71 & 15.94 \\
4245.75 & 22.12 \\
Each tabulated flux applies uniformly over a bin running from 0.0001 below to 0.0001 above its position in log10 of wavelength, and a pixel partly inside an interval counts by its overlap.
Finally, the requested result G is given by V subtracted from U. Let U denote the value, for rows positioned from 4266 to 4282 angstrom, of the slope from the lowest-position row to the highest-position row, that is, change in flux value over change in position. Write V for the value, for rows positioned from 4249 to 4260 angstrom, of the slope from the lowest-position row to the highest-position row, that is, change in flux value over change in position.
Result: -0.1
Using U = -0.2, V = -0.1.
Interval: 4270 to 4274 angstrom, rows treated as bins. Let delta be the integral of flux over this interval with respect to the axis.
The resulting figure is 43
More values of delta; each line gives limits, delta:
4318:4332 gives 289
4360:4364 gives 108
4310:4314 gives 74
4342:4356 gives 339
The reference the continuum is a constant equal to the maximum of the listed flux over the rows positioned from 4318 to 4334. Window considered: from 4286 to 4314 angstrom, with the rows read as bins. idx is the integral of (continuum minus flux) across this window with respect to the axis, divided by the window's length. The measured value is 13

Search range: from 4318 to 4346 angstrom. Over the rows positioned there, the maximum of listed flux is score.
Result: 28.74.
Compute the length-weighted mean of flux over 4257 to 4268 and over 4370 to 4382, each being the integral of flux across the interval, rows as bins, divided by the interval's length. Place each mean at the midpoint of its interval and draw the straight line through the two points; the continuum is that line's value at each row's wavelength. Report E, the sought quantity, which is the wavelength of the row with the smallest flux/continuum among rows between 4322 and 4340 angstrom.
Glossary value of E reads 4326.68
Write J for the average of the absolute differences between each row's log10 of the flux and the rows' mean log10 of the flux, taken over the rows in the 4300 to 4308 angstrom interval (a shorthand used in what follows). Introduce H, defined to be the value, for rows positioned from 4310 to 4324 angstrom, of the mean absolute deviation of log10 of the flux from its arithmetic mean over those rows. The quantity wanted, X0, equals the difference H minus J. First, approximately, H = 0.053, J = 0.04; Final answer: 0.01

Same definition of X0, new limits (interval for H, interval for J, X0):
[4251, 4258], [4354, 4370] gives 0.05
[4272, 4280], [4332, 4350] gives 0.11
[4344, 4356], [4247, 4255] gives -0.01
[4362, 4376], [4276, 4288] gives 0.01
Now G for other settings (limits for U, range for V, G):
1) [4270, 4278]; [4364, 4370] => 2.7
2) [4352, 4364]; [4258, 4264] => -0.3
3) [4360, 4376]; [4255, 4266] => -1.5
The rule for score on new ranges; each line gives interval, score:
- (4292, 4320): 25.8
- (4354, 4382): 29.52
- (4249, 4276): 21.73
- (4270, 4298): 20.66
